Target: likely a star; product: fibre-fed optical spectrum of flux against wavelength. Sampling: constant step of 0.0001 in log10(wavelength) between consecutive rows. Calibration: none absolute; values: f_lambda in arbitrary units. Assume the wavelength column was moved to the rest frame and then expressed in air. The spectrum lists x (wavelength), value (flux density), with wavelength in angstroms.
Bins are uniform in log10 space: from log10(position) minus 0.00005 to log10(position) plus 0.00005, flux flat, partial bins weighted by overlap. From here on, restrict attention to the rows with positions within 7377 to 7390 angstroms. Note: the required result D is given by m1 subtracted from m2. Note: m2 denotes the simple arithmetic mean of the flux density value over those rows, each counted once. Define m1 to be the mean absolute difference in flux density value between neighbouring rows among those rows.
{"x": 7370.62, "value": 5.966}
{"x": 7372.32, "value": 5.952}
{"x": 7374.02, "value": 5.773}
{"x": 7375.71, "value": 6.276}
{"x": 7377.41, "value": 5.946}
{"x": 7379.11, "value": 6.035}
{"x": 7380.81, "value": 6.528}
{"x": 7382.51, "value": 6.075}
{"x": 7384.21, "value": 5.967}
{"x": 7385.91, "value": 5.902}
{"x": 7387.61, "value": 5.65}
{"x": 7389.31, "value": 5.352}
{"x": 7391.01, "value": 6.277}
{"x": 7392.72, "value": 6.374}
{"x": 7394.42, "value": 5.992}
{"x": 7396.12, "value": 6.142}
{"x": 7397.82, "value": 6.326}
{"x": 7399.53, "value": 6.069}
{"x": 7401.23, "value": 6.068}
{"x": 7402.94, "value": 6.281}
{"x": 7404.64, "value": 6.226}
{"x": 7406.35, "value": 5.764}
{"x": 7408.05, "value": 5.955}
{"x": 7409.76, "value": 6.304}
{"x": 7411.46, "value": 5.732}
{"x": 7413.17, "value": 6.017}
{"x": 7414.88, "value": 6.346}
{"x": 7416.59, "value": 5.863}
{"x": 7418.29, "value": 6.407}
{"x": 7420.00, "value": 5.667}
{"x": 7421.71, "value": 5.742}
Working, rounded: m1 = 0.25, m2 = 5.93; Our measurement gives 5.68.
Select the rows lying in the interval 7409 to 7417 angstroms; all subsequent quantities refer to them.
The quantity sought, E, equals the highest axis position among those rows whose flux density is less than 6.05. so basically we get 7416.59 angstroms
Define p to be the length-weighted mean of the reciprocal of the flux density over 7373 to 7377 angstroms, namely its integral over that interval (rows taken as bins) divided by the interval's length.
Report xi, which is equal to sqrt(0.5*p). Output 0.289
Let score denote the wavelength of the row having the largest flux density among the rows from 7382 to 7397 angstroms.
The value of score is 7392.72 angstroms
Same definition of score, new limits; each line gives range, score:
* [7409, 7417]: 7414.88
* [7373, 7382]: 7380.81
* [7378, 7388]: 7380.81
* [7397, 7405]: 7397.82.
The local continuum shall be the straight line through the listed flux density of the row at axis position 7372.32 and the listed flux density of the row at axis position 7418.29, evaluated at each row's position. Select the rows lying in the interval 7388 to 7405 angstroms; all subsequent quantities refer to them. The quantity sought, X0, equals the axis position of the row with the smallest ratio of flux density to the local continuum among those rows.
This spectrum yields 7389.31 angstroms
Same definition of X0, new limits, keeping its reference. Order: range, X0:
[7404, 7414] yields 7411.46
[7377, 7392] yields 7389.31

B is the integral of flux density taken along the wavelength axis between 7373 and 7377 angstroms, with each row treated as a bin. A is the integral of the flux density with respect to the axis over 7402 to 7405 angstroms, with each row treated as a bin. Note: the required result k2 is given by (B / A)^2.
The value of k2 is 1.65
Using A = 18.8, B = 24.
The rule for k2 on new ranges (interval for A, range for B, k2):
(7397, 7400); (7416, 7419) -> 0.99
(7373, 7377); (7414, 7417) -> 0.58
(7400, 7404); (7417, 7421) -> 0.95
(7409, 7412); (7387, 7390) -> 0.83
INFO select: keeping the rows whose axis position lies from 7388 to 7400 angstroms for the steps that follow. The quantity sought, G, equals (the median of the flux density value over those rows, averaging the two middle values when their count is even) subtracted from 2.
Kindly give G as -4.14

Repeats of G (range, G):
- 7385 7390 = -3.65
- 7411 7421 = -3.94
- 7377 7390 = -3.96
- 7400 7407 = -4.15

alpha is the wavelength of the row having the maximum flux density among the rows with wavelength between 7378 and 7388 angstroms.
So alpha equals 7380.81 angstroms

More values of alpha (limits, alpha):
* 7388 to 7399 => 7392.72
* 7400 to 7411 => 7409.76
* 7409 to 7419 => 7418.29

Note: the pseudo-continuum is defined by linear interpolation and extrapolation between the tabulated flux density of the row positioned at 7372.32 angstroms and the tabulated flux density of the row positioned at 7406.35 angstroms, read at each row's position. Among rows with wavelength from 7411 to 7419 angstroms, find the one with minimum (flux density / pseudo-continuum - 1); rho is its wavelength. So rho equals 7411.46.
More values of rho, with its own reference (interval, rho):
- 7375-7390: 7389.31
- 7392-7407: 7406.35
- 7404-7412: 7411.46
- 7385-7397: 7389.31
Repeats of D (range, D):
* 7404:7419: 5.67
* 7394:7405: 6.01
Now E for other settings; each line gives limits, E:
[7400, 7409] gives 7408.05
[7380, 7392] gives 7389.31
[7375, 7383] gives 7379.11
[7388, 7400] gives 7394.42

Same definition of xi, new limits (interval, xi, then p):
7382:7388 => 0.291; 0.1694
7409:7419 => 0.287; 0.1642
